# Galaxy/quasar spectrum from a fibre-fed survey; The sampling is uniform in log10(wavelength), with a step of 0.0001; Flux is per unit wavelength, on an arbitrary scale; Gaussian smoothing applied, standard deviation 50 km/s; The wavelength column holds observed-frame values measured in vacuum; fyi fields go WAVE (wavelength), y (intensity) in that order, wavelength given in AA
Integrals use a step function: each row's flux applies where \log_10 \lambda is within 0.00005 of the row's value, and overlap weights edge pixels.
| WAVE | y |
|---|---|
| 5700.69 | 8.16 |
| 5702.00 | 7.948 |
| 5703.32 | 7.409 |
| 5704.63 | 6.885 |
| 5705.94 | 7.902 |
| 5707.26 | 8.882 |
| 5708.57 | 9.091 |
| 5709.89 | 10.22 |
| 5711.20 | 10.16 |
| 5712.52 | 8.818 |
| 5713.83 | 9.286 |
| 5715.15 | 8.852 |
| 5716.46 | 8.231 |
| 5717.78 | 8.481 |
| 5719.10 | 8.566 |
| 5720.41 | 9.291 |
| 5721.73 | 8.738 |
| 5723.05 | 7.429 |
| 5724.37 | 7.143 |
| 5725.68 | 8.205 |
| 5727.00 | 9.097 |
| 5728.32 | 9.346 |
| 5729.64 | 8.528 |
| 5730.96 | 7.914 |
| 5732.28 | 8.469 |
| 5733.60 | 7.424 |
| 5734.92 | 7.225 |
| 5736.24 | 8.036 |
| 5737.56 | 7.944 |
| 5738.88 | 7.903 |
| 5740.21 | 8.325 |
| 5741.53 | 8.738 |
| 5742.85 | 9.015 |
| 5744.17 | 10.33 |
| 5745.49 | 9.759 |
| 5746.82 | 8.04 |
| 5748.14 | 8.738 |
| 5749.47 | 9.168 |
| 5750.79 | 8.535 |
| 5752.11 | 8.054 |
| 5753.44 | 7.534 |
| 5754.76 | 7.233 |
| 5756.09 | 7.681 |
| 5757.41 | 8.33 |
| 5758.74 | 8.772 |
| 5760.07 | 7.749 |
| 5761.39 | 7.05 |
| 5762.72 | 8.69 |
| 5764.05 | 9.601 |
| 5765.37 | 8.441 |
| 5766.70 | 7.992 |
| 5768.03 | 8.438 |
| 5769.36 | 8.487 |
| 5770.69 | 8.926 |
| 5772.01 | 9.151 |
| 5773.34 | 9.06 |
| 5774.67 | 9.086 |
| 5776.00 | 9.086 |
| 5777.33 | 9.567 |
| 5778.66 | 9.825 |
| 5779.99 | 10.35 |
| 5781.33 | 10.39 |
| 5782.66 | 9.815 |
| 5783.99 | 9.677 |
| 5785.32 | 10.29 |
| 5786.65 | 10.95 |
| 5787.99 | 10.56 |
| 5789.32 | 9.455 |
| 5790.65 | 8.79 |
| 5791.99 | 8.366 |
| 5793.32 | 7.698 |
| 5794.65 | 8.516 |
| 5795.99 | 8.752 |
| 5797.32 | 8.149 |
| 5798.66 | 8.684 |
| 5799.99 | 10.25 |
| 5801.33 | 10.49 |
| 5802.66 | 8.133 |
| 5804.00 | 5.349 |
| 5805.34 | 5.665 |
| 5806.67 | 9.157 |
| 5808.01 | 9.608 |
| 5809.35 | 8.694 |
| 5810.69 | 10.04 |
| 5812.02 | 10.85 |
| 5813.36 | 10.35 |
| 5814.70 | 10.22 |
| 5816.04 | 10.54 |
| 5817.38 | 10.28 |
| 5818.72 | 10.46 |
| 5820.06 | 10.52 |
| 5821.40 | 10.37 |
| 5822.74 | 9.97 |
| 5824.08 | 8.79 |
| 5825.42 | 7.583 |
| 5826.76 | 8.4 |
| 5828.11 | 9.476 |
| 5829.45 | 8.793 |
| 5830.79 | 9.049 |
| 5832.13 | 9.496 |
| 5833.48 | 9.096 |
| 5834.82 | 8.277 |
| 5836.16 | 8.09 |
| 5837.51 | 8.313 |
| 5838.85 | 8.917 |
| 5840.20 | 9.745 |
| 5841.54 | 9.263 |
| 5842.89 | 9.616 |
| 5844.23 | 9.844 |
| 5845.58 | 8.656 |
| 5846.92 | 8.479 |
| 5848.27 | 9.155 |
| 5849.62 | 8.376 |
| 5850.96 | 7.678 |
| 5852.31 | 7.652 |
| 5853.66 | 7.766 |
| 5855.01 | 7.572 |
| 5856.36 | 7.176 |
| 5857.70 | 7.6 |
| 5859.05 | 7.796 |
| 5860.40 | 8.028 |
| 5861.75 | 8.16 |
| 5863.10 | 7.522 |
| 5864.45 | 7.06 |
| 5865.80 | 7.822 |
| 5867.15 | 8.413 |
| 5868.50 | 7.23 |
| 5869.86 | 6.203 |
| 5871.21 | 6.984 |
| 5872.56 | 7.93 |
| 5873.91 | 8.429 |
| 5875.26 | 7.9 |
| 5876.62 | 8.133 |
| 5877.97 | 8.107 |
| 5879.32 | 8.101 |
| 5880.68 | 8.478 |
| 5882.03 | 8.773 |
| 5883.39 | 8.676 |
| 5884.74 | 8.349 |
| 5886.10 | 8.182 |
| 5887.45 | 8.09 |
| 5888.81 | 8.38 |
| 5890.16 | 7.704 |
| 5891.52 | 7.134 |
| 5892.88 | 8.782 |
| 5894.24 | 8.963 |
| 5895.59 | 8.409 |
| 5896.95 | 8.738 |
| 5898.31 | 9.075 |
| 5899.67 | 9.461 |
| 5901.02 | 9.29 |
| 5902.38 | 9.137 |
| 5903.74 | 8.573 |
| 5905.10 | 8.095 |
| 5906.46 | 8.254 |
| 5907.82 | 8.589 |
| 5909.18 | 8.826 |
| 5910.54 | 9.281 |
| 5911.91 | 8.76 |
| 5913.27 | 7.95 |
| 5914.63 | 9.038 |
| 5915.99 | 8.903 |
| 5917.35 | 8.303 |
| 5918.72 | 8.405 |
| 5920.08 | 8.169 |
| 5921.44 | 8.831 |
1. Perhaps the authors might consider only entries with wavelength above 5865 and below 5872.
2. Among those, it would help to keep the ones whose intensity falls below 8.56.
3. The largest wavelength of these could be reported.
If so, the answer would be 5871.21 AA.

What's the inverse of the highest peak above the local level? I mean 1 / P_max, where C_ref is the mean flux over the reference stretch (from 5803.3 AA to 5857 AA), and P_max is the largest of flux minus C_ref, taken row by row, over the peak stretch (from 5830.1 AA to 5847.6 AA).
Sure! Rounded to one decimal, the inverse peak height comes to 1.1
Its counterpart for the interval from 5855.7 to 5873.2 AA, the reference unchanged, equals -1.9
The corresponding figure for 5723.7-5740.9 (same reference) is 2.4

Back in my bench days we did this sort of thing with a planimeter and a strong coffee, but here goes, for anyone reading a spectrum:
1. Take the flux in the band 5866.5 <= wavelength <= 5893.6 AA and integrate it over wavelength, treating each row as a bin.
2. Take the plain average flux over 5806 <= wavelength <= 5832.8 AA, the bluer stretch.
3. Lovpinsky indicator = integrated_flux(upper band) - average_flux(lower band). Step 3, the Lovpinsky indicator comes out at 207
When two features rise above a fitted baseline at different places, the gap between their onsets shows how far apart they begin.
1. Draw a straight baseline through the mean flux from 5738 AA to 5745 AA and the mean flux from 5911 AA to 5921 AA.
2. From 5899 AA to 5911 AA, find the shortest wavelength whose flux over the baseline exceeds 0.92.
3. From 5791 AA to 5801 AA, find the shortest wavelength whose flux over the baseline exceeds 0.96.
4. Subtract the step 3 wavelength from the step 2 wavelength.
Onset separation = 105.0 AA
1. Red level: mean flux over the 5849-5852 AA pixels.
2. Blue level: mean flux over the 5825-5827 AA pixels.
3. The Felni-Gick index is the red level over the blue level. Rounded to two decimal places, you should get 1.00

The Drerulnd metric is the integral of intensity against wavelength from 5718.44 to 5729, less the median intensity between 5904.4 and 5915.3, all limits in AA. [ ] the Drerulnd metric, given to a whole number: 81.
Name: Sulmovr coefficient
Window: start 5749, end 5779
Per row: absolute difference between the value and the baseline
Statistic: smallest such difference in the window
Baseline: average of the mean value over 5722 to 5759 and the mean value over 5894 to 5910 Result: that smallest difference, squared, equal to 0.0003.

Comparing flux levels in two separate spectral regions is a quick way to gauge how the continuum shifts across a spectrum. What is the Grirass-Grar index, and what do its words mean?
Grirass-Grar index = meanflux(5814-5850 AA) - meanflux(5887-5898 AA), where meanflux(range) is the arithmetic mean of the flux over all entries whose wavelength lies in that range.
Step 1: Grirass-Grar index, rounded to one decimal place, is 1.0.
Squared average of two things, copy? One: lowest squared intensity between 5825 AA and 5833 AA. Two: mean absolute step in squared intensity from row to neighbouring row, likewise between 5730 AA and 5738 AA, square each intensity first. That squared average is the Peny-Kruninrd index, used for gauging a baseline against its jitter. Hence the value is 1089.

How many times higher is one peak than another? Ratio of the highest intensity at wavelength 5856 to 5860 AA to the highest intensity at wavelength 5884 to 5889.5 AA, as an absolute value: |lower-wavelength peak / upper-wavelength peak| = 0.93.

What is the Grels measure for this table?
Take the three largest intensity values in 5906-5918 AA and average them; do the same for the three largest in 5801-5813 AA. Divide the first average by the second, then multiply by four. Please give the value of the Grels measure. 3.5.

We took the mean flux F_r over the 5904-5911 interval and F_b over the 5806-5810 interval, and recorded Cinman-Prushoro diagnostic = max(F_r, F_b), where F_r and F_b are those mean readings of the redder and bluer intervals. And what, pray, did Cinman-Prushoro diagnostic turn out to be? 9.15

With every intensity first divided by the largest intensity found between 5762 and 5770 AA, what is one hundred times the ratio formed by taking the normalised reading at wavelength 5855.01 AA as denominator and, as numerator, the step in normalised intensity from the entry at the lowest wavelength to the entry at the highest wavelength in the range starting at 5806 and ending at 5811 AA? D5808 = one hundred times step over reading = 12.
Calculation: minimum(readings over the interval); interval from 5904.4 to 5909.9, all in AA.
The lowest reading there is 8.095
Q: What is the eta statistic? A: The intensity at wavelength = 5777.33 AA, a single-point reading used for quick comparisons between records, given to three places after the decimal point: 9.567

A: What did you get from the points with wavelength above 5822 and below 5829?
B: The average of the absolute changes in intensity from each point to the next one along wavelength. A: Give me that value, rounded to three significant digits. 1.07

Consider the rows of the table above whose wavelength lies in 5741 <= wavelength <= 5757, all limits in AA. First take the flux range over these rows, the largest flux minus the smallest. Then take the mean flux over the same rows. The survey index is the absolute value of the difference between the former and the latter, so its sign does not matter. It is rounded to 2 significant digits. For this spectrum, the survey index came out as 5.5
